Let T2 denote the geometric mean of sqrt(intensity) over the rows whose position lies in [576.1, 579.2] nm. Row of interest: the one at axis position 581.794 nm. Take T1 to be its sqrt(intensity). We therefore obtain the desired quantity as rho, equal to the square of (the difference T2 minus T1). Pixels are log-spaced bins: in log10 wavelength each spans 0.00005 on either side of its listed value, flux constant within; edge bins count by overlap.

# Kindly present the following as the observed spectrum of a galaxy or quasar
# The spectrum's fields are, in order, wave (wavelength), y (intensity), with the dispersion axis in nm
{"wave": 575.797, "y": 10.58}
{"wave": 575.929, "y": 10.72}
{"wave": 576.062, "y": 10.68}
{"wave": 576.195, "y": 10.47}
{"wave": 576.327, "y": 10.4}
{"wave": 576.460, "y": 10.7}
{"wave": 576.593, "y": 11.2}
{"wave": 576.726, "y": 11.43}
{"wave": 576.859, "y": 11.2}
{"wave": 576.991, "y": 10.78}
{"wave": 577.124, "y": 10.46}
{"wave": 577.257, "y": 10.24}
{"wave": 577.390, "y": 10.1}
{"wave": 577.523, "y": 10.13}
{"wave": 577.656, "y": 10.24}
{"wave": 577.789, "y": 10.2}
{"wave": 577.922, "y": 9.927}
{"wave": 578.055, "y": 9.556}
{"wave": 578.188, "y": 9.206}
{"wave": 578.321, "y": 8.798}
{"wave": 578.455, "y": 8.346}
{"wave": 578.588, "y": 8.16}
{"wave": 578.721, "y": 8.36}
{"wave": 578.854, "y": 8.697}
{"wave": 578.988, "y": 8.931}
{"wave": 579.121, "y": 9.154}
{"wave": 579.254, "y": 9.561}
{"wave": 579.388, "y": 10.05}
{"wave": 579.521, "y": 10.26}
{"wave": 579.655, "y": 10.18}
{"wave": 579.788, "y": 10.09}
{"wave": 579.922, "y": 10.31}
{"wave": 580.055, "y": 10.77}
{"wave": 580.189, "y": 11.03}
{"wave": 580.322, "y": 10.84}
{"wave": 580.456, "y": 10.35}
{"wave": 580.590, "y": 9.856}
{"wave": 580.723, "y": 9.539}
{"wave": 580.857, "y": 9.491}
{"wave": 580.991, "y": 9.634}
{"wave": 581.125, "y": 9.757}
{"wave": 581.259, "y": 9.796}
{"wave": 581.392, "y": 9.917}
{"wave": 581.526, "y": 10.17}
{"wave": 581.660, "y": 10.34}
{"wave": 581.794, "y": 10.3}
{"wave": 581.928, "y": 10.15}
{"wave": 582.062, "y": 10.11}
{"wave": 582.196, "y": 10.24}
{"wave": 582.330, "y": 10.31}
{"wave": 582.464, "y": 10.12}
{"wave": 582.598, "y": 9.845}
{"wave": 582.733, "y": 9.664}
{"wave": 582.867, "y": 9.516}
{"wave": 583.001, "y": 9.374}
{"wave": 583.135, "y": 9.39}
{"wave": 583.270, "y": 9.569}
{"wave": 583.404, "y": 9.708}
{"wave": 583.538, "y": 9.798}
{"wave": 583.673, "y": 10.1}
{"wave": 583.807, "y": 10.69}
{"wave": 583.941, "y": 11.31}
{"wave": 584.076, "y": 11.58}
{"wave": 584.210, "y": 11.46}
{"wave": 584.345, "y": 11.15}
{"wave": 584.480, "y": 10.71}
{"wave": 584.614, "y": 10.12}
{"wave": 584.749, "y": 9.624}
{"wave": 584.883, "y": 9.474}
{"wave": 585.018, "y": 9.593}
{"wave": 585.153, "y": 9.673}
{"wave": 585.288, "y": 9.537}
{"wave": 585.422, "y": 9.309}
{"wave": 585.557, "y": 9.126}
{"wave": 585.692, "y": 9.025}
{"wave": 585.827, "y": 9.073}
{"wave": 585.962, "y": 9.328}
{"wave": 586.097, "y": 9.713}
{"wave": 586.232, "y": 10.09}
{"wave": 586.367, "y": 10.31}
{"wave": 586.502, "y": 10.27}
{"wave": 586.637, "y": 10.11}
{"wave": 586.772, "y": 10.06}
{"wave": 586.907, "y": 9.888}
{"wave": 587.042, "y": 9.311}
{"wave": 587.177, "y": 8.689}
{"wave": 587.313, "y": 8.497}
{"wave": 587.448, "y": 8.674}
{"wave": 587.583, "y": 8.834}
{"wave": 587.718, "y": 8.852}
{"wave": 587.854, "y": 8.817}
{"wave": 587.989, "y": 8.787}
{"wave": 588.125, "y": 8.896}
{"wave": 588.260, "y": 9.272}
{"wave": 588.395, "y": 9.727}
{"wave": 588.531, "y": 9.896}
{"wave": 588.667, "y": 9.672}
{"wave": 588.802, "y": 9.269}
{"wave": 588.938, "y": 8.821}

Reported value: 0.006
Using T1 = 3.21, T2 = 3.13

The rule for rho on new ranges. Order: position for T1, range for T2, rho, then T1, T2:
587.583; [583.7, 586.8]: 0.038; 2.97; 3.17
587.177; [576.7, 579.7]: 0.028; 2.95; 3.11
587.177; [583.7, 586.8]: 0.048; 2.95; 3.17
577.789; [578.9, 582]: 0.001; 3.19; 3.16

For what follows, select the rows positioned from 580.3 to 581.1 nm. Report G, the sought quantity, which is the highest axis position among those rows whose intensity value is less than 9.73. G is 580.991 nm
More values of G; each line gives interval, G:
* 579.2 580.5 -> 579.254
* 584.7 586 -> 585.962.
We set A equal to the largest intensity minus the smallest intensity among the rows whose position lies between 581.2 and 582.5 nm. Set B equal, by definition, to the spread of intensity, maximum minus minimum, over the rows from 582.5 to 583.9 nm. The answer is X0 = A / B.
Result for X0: 0.4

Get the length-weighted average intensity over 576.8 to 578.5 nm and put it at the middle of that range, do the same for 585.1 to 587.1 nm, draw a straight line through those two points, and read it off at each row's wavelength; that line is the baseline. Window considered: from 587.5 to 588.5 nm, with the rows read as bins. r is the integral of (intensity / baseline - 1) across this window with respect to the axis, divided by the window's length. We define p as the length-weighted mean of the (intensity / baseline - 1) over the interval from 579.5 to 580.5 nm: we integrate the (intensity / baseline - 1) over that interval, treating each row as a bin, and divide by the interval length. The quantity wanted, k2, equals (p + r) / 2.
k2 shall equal 0.003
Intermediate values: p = 0.063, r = -0.06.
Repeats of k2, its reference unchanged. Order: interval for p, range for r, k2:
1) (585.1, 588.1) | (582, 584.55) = 0.010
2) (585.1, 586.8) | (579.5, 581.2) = 0.015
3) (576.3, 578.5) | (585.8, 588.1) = -0.003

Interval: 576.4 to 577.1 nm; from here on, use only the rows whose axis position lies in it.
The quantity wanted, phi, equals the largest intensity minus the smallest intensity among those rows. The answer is 0.7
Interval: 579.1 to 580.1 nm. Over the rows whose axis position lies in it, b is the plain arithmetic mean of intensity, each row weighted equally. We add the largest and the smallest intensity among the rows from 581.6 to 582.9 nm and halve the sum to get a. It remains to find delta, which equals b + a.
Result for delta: 20.0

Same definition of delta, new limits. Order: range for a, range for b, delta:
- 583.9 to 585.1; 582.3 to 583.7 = 20.3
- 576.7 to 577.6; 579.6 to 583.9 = 20.8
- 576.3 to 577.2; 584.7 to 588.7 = 20.3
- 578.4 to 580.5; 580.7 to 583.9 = 19.5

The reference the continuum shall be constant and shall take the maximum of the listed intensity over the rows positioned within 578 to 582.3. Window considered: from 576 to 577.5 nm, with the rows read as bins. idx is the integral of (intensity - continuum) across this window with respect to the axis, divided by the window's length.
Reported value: -0.4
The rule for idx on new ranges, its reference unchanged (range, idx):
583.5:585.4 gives -0.7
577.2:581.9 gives -1.2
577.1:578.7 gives -1.5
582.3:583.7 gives -1.3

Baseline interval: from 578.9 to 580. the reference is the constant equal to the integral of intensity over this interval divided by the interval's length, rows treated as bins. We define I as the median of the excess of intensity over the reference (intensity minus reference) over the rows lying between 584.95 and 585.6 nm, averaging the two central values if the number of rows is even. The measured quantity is -0.3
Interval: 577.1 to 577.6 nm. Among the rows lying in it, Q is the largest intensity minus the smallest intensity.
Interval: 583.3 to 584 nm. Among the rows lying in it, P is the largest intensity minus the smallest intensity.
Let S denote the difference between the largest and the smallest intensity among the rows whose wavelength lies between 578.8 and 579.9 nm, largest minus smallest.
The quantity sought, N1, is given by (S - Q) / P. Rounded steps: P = 1.6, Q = 0.4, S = 1.56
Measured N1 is 0.8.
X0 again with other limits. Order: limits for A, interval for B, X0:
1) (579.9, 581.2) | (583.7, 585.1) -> 0.7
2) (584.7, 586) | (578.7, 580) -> 0.3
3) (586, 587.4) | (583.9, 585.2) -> 0.9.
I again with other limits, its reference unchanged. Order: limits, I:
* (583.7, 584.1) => 1.5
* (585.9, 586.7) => 0.3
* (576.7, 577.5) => 0.8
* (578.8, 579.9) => 0.0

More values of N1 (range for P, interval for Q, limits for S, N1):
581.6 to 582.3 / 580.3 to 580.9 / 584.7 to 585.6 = -3.5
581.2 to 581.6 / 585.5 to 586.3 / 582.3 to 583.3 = -0.3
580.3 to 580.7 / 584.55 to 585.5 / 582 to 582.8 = -0.2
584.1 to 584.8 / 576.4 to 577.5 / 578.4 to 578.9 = -0.4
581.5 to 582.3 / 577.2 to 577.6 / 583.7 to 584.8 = 7.9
